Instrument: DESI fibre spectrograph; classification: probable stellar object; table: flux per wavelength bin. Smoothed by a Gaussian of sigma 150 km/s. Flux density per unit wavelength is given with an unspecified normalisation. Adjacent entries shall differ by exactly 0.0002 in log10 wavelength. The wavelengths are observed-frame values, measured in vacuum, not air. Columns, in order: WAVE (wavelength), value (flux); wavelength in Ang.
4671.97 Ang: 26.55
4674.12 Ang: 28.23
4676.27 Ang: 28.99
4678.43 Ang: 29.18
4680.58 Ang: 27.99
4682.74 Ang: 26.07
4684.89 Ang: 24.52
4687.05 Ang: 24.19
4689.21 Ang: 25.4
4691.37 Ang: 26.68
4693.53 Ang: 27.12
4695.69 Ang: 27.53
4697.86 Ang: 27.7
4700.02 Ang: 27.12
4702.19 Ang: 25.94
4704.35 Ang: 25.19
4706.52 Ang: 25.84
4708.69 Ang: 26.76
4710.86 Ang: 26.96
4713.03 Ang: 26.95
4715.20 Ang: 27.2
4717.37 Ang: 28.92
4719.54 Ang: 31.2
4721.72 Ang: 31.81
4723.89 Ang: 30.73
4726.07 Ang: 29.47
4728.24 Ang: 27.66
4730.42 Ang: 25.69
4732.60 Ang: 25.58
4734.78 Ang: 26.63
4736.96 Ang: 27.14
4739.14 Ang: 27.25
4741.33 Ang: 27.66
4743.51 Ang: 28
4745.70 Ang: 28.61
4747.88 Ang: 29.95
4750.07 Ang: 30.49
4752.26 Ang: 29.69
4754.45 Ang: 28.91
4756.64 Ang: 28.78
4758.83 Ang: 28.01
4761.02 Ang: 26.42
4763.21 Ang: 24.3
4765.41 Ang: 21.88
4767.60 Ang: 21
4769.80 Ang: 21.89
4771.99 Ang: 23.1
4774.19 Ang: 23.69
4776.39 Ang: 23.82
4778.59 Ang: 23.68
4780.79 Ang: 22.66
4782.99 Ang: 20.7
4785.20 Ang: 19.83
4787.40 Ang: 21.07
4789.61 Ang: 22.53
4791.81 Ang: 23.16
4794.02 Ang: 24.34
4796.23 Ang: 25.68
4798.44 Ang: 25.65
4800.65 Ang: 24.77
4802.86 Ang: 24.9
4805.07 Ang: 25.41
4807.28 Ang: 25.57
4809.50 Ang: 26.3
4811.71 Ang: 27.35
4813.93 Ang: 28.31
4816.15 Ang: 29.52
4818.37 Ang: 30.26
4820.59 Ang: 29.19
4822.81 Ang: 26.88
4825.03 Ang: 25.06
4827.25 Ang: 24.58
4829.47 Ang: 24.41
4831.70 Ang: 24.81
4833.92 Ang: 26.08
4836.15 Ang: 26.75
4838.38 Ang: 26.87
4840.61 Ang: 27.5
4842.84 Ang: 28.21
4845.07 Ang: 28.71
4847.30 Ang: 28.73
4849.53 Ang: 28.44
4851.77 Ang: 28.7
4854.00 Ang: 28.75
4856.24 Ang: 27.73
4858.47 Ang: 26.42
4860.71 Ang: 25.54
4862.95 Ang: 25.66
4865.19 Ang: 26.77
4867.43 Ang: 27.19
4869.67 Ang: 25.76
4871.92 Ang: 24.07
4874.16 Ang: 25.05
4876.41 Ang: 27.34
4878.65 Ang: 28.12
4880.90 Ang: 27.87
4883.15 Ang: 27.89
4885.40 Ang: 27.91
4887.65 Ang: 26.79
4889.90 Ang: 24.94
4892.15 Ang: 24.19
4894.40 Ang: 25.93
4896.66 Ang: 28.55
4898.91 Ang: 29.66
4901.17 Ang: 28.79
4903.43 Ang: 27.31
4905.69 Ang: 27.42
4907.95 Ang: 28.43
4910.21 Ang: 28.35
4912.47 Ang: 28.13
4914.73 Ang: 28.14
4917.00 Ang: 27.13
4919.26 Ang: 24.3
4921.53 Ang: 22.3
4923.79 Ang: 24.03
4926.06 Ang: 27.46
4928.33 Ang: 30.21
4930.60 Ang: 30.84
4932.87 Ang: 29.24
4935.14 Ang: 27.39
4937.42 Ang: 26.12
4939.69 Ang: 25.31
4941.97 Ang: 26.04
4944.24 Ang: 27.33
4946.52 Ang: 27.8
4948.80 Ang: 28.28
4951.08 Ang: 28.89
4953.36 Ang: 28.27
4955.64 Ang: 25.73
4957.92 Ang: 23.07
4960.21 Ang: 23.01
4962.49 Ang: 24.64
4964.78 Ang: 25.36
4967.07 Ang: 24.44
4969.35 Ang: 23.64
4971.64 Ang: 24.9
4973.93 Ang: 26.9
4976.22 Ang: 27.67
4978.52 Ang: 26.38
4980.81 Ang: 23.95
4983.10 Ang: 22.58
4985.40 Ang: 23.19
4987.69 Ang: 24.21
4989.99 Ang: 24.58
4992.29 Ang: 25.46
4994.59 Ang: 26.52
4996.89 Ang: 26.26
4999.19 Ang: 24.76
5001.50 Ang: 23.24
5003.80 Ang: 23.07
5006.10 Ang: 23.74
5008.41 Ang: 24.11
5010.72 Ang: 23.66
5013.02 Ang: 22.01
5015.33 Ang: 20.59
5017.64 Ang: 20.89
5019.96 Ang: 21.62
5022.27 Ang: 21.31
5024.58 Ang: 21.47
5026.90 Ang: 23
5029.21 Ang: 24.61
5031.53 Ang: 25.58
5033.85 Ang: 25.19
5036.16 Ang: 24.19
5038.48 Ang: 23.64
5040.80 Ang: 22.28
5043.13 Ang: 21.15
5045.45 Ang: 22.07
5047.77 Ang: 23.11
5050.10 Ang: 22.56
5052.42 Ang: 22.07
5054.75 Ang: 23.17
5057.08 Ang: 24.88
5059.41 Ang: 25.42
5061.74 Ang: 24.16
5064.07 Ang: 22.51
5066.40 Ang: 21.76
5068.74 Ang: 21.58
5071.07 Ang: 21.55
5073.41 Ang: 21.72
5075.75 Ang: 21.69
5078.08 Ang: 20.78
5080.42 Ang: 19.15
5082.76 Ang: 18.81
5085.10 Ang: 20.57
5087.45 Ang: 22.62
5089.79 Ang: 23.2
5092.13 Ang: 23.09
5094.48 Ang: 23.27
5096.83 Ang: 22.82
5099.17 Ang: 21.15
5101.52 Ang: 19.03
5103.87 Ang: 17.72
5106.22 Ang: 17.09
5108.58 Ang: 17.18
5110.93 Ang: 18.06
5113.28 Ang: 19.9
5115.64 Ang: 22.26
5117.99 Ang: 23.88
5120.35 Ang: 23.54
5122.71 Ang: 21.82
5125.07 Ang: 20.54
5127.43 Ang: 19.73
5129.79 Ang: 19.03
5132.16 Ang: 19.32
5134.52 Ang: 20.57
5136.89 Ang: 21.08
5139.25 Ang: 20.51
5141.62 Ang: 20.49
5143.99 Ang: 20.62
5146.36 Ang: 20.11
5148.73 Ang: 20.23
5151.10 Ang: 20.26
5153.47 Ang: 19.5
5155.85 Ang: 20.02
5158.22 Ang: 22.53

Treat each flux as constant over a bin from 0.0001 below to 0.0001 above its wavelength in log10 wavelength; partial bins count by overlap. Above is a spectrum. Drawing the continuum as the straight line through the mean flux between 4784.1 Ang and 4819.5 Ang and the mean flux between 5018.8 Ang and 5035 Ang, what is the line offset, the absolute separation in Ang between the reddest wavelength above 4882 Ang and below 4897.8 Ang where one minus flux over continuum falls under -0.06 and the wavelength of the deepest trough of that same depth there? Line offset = 4.5 Ang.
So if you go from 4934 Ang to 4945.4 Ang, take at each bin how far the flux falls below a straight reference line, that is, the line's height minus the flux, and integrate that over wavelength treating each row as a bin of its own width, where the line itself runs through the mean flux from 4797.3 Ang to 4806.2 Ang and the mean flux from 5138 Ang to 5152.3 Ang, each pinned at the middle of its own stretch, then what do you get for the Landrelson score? -36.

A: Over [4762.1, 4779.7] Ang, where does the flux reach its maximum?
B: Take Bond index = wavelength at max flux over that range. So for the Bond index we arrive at 4763.21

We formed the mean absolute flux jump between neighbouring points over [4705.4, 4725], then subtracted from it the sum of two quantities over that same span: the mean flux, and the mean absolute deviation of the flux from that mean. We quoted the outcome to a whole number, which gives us -30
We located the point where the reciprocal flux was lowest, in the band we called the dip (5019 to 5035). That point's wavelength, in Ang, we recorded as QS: 5031.53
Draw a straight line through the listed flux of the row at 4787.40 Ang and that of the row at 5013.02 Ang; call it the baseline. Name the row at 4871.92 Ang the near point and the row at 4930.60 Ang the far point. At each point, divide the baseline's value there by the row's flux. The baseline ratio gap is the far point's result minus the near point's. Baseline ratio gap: -0.19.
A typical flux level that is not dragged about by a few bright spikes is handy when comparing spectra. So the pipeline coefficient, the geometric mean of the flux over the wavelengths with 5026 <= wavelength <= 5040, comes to 24.4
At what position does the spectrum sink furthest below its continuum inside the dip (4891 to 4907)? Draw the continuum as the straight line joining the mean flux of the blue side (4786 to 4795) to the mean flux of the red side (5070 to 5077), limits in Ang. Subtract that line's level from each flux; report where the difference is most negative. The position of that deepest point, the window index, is 4892.15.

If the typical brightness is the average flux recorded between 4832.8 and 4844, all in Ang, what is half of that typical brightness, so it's 13.5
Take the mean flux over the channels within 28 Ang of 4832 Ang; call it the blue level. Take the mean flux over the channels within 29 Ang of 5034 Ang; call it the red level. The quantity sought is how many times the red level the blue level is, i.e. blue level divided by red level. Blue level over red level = 1.18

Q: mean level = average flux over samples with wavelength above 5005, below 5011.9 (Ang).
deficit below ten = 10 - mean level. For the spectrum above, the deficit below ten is -13.8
